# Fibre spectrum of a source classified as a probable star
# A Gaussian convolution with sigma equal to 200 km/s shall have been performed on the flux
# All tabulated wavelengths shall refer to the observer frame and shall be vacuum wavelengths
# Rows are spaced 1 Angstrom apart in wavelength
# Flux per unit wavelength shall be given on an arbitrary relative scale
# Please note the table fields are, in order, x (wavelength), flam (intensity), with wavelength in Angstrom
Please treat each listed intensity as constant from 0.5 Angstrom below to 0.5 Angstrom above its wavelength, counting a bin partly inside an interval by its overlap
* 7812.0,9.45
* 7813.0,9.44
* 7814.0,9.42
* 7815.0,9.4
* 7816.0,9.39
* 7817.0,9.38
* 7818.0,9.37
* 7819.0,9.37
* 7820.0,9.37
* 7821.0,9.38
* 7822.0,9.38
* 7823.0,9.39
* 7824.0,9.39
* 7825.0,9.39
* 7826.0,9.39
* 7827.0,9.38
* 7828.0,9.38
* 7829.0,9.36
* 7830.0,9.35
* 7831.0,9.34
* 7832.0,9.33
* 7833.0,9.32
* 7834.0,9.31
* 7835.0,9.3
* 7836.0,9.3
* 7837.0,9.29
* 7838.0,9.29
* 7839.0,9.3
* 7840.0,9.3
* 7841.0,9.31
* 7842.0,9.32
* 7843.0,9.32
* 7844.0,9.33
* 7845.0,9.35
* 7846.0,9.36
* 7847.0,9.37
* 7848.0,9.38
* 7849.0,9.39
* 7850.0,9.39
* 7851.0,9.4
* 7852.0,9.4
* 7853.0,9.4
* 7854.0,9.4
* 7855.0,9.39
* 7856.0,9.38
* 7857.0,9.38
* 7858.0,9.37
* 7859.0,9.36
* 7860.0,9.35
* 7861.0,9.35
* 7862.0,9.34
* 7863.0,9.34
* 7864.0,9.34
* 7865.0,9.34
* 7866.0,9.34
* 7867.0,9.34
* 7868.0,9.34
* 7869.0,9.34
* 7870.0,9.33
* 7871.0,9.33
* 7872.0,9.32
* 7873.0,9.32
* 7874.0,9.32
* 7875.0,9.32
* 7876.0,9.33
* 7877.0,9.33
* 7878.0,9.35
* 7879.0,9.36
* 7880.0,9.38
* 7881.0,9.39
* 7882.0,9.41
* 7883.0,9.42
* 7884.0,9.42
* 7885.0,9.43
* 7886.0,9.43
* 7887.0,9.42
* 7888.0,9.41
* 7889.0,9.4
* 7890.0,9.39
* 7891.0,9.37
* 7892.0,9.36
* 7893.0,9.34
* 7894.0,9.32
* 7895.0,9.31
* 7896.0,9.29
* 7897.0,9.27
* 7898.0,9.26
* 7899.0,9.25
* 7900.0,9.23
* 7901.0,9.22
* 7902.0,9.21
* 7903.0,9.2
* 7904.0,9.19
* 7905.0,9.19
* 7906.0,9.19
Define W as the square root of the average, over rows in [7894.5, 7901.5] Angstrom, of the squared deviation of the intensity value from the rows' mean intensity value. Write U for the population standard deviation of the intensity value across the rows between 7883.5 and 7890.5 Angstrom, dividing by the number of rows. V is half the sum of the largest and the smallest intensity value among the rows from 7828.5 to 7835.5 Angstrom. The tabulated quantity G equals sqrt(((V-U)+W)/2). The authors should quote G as 2.16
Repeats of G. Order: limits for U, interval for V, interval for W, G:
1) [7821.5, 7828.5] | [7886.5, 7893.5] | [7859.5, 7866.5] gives 2.17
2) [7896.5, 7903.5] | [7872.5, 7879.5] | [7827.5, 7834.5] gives 2.16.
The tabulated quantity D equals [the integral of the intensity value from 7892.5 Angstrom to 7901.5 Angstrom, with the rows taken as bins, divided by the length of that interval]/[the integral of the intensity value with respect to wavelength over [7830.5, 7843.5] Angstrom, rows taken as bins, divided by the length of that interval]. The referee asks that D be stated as 1.00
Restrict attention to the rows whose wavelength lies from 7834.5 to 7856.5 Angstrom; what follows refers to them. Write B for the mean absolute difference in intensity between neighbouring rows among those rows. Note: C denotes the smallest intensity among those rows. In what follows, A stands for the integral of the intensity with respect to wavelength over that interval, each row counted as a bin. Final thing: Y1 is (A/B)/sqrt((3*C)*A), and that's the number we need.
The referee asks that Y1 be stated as 407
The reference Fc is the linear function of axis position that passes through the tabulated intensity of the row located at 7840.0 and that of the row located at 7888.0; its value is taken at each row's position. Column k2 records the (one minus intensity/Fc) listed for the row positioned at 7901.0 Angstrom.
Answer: 0.023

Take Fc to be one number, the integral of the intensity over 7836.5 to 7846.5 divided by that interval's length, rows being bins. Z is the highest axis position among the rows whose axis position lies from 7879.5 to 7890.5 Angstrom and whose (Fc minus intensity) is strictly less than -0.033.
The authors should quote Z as 7890.0 Angstrom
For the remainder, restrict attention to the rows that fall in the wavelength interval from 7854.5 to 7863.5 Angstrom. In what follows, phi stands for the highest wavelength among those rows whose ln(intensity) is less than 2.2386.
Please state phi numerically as 7863.0 Angstrom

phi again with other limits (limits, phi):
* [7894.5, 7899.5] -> 7899.0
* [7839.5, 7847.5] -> 7847.0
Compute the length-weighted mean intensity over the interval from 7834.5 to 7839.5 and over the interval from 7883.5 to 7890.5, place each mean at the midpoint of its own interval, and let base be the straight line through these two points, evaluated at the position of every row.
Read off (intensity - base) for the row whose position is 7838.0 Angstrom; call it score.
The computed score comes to -0.01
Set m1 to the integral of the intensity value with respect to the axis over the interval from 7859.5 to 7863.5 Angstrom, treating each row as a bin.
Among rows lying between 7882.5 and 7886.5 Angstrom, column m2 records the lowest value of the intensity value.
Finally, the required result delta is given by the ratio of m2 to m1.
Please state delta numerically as 0.2520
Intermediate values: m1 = 37.4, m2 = 9.42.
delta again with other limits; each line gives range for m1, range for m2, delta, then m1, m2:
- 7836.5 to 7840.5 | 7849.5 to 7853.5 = 0.2526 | 37.2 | 9.39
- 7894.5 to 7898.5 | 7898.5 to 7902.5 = 0.2480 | 37.1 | 9.21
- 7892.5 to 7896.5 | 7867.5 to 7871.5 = 0.2504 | 37.3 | 9.33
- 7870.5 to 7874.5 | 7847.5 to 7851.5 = 0.2515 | 37.3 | 9.38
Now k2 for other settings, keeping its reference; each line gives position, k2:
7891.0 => 0.005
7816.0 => -0.016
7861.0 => 0.000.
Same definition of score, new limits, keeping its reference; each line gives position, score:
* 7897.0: -0.17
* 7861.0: 0.00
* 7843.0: 0.01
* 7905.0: -0.27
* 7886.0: 0.02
